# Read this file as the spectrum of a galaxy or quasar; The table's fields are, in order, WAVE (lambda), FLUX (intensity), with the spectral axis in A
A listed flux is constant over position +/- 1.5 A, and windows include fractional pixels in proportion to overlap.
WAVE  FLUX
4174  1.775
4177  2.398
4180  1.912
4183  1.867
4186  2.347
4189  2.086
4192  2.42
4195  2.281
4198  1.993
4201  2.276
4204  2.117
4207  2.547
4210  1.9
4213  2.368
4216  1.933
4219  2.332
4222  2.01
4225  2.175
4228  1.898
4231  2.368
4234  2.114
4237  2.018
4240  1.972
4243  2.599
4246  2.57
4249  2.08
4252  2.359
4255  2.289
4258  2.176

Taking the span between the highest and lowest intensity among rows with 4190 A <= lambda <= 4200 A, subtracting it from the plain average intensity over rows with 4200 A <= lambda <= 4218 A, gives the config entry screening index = 1.76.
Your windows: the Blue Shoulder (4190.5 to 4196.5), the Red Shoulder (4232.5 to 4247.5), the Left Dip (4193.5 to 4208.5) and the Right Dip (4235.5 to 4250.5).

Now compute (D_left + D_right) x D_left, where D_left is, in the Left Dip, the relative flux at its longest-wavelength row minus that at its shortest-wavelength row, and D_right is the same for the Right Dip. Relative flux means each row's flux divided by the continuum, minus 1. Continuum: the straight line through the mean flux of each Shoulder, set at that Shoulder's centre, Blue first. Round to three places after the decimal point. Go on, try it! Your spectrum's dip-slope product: 0.020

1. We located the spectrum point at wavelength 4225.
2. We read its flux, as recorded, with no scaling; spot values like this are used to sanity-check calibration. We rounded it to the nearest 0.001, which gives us 2.175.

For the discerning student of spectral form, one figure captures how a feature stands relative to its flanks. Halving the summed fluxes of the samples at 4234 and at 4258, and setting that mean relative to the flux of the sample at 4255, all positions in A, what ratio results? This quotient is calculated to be 0.94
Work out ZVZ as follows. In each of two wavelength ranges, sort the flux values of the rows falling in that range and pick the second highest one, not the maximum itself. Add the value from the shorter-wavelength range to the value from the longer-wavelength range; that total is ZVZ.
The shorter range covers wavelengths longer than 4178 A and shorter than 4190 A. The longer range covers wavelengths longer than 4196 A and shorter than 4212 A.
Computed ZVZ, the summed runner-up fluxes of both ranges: 4.36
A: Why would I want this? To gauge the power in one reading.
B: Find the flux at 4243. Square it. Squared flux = 6.8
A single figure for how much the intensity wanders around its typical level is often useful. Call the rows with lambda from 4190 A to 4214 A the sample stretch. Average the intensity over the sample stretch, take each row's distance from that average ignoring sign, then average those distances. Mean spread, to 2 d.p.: 0.18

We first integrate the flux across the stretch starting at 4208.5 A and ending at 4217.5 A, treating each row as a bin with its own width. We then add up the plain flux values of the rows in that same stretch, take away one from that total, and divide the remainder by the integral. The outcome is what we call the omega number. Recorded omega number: 0.28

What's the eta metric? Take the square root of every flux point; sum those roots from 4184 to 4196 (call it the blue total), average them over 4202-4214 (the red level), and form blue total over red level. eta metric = 4.05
